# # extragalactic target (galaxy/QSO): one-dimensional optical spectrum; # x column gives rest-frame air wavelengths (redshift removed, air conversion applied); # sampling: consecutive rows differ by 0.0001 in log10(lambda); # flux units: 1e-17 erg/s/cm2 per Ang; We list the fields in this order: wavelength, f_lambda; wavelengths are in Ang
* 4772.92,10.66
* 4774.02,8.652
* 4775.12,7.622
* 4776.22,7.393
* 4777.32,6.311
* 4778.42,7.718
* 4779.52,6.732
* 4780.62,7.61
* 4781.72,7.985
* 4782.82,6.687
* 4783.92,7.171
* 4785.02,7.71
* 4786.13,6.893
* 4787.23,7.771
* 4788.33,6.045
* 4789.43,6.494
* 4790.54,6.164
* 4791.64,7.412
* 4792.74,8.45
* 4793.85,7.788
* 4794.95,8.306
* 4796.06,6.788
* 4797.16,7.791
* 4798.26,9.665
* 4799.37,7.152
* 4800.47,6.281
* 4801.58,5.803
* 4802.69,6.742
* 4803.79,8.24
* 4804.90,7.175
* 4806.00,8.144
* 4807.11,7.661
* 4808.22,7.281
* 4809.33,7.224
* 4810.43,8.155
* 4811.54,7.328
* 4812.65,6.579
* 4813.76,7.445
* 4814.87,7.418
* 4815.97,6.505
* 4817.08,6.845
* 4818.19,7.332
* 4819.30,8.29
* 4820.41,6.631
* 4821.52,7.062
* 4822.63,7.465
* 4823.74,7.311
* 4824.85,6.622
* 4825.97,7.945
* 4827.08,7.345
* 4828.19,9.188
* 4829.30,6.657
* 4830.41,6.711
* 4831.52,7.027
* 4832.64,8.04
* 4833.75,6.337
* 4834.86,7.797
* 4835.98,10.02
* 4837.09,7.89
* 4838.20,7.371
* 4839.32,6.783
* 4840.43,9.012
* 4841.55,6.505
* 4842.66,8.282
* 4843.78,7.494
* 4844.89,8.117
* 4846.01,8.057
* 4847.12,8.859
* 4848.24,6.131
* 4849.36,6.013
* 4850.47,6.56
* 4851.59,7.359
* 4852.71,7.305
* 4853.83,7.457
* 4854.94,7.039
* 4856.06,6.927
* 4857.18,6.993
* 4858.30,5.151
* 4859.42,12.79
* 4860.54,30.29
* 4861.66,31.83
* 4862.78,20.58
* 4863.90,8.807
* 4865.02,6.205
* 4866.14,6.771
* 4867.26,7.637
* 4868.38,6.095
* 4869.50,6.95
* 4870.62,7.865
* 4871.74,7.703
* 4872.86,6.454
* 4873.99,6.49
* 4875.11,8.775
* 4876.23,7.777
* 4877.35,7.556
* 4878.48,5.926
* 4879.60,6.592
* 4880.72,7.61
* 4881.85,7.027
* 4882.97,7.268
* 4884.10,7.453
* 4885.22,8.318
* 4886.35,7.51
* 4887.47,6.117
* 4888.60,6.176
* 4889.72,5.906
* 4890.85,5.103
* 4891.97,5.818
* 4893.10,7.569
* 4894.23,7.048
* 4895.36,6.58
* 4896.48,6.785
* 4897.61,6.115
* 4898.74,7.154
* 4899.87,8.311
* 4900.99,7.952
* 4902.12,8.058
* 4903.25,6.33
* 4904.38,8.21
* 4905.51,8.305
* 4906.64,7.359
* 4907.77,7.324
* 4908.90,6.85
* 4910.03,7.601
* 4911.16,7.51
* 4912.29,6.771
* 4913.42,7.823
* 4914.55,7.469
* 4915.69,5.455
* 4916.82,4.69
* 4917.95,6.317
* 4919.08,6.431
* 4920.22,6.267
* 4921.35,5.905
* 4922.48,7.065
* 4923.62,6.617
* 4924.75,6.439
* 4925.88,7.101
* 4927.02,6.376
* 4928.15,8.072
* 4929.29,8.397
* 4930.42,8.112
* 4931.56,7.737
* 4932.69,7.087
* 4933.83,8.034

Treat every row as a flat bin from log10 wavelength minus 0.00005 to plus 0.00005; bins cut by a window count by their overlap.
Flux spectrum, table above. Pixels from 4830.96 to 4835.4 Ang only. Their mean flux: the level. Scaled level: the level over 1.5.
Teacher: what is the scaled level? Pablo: 4.87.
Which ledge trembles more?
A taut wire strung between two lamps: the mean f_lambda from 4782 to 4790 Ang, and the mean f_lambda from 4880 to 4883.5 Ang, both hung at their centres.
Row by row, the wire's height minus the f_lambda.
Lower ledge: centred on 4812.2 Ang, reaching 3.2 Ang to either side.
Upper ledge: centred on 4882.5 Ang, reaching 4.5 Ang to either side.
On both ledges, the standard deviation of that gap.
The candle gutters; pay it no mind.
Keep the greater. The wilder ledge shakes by 0.7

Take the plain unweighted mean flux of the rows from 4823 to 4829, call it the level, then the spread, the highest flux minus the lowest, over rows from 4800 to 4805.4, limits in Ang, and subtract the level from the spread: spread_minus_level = -5.2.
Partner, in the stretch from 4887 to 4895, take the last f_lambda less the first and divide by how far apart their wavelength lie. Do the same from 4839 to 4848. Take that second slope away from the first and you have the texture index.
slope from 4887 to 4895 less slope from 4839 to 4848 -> -0.13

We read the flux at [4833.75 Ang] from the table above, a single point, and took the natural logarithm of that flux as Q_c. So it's 1.85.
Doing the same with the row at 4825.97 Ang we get 2.07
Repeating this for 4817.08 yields 1.92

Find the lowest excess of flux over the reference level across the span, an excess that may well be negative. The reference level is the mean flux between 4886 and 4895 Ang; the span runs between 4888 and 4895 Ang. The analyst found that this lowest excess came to -1.3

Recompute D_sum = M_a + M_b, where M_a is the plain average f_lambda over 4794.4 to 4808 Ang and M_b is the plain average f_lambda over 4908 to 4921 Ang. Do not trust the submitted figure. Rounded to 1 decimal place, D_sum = 14.1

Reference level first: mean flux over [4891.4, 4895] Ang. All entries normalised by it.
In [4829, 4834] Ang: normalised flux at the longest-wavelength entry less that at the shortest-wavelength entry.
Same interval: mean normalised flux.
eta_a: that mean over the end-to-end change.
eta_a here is -22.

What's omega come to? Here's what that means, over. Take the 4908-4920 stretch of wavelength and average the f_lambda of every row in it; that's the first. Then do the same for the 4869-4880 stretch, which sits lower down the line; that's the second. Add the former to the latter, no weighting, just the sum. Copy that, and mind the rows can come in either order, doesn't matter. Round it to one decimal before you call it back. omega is 13.9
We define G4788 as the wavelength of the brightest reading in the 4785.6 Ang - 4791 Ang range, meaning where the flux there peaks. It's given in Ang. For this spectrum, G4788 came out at 4787.23 Ang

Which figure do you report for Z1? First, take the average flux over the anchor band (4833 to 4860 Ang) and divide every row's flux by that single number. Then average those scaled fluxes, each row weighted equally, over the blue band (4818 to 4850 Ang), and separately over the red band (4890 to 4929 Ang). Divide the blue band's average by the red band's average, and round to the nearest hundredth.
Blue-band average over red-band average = 1.09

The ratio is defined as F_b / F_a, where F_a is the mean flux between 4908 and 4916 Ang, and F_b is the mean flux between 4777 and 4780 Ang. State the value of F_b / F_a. 0.98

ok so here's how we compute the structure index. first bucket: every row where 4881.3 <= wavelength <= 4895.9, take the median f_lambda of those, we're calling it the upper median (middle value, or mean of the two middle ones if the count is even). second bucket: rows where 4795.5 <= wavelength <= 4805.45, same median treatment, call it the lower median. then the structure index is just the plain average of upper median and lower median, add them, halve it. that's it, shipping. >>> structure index 7.09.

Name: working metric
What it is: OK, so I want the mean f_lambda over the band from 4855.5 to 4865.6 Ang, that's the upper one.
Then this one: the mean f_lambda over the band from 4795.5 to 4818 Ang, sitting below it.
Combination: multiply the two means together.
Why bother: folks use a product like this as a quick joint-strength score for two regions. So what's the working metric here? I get 105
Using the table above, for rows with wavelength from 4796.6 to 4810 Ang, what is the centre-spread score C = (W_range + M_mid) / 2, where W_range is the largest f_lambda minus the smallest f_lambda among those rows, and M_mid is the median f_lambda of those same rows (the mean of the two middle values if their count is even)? 5.6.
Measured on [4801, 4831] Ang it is 5.3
